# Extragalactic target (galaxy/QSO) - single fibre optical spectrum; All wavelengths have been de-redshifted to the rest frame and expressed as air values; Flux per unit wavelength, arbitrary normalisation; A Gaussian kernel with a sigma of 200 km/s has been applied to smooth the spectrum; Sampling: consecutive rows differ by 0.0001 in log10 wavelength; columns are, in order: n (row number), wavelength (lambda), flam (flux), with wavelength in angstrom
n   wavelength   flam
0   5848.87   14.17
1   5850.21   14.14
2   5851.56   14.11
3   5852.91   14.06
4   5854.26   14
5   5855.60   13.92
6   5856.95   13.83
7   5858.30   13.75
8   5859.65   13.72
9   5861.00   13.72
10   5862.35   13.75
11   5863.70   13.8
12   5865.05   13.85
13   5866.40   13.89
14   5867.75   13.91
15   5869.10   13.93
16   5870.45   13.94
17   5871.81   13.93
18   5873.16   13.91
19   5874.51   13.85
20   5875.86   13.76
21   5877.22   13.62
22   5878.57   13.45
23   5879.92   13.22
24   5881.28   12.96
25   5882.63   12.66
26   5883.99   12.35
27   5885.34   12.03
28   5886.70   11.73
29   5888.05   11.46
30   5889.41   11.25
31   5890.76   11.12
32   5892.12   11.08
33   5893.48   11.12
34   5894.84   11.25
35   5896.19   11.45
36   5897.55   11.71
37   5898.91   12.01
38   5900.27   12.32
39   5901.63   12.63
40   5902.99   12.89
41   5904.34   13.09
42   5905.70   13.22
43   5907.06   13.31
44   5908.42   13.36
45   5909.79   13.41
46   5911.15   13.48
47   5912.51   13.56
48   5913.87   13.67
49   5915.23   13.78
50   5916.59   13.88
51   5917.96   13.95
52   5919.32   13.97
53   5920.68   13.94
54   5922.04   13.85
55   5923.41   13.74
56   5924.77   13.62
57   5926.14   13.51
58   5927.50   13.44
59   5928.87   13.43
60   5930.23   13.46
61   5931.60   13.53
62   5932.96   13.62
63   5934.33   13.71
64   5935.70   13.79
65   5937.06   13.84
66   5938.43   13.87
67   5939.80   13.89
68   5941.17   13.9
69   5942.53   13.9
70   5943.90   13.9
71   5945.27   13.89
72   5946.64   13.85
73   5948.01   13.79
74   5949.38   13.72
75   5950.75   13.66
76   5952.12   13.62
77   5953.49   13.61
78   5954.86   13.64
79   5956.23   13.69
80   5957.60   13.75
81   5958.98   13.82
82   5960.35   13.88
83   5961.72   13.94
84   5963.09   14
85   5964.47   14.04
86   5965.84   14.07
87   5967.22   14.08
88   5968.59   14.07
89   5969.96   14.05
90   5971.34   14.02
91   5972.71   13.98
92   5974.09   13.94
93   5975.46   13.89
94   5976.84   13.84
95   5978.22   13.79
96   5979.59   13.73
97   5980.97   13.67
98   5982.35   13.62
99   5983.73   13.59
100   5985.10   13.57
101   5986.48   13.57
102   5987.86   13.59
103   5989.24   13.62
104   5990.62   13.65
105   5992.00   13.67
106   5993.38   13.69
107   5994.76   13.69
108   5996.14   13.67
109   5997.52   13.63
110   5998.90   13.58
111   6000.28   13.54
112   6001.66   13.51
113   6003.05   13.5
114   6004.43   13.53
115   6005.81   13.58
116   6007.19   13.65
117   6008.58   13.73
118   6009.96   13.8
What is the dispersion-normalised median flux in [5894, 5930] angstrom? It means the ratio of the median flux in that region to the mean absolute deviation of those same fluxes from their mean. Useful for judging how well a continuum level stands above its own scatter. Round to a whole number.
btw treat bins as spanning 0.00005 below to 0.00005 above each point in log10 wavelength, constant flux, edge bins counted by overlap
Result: 22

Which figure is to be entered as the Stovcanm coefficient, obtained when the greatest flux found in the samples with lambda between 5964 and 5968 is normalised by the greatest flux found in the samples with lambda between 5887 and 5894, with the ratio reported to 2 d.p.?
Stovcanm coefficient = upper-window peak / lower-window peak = 1.23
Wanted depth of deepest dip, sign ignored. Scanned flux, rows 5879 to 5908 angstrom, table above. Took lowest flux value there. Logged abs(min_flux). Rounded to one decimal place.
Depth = 11.1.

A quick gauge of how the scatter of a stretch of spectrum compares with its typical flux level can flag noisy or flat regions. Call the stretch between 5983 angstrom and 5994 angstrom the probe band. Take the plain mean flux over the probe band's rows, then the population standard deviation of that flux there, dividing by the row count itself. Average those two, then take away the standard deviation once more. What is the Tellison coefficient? 6.79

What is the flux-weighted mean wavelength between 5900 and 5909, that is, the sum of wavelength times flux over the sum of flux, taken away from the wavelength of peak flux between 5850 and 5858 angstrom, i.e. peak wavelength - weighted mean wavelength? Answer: -54.2 angstrom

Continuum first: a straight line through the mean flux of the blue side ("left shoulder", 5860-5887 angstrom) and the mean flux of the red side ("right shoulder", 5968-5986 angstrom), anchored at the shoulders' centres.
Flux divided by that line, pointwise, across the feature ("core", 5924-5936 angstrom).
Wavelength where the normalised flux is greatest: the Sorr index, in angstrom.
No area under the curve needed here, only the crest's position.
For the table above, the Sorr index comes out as 5935.70 angstrom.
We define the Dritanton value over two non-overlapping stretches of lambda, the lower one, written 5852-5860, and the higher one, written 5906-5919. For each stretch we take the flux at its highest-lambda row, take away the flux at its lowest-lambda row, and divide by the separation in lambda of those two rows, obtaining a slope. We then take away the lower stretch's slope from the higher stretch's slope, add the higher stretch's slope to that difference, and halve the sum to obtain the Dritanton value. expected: 0.084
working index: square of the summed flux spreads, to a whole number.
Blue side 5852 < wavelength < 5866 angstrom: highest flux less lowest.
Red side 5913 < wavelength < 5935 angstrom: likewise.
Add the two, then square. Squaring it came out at 1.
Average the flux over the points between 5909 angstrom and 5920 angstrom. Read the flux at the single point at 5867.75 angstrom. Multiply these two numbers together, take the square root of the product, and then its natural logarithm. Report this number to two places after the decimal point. 2.63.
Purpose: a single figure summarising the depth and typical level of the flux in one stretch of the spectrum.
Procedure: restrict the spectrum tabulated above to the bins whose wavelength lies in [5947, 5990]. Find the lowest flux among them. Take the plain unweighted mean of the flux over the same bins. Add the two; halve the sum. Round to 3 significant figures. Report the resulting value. 13.7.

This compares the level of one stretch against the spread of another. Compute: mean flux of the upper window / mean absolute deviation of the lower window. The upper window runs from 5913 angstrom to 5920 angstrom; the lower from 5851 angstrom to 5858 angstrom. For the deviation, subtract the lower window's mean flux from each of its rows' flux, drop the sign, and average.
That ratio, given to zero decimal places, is 159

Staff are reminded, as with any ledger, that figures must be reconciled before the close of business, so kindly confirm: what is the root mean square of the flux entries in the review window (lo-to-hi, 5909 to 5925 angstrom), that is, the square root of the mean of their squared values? 13.7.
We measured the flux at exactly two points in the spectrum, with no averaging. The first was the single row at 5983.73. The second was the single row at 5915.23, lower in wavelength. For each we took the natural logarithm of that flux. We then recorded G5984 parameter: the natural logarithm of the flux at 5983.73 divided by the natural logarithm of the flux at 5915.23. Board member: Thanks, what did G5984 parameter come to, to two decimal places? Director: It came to 0.99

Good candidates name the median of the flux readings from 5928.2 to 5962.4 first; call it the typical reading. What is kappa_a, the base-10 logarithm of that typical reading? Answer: 1.14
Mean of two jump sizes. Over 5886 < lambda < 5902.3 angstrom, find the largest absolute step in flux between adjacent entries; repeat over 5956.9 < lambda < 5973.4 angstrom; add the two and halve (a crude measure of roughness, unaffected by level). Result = 0.19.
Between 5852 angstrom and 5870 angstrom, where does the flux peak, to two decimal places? 5852.91 angstrom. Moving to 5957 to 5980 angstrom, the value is 5967.22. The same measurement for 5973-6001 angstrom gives 5974.09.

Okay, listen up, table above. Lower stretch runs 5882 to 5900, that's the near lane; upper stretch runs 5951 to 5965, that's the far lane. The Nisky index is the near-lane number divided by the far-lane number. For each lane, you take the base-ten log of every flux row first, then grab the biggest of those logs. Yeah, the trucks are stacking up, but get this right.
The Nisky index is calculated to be 0.961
